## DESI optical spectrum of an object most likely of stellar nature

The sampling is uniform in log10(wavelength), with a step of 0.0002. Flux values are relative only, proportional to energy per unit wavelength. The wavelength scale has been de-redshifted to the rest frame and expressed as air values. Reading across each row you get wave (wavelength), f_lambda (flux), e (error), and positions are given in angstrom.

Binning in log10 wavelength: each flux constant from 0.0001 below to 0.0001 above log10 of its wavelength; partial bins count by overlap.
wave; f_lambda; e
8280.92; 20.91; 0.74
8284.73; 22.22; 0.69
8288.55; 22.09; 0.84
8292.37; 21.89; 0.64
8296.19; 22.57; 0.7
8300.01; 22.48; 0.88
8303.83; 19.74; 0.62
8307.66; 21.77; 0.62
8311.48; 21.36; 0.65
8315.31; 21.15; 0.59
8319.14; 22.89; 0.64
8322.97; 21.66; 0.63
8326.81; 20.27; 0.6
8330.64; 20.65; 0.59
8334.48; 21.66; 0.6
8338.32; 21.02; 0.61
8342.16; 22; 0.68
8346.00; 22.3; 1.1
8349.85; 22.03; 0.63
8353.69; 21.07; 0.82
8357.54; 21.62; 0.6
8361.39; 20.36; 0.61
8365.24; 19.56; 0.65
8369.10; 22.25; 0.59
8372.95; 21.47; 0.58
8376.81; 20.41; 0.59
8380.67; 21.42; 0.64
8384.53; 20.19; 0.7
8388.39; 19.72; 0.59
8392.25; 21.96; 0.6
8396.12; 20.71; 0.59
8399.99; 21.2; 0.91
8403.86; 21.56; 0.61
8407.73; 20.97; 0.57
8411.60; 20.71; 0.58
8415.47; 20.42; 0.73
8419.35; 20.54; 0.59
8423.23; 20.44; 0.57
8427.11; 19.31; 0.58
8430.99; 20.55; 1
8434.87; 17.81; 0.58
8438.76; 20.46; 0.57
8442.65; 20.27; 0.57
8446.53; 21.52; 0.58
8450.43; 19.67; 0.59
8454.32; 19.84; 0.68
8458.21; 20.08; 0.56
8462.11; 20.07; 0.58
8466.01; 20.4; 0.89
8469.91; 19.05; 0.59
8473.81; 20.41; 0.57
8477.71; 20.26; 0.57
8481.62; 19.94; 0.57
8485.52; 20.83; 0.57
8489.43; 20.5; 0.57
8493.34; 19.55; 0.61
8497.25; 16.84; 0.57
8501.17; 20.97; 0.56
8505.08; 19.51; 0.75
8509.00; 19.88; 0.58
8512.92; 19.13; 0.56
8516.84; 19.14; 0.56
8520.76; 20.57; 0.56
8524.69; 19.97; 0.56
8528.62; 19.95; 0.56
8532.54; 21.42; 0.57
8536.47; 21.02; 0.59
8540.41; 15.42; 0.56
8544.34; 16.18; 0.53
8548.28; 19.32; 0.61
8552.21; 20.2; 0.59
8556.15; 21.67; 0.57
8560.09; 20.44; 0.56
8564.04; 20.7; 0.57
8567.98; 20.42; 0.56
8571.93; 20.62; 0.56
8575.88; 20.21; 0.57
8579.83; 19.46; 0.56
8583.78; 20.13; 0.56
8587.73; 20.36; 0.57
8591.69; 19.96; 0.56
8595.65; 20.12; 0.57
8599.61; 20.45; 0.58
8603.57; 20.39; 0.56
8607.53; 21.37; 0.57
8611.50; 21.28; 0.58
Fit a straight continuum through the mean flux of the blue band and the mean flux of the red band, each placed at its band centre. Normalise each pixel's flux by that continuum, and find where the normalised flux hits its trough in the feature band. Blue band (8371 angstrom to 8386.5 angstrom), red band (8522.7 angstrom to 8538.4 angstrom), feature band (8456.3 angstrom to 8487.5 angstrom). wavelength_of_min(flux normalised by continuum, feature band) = 8469.91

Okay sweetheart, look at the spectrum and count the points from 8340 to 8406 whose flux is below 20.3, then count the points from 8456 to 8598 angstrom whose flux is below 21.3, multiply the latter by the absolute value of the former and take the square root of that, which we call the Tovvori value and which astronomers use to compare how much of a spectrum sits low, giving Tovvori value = 10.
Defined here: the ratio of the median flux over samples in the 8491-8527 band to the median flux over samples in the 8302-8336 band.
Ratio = 0.92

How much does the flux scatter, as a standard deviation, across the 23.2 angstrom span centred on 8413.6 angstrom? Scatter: 0.4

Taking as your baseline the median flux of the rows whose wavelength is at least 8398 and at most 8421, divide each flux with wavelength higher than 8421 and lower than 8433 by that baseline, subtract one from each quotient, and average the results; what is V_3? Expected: -0.036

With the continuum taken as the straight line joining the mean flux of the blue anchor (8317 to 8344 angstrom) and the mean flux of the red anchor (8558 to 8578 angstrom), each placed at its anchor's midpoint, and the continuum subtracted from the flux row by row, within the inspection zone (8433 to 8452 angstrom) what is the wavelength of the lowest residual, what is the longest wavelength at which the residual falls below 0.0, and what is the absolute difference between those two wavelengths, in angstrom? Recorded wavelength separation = 15.6 angstrom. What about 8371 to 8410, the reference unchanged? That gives 19.3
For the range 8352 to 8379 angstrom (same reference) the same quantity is 11.6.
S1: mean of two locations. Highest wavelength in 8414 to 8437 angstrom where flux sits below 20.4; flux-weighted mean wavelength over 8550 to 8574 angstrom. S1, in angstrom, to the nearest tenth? 8498.5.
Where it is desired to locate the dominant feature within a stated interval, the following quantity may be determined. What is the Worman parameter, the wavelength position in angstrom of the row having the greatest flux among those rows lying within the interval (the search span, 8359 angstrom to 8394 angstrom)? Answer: 8369.10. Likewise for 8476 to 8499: 8485.52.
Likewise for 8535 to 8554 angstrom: 8536.47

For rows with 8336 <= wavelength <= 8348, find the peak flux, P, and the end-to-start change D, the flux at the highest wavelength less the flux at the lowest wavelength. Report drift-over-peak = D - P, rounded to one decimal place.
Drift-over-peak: -21.0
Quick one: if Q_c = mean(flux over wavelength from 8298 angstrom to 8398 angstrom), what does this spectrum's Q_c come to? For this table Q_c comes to 21.2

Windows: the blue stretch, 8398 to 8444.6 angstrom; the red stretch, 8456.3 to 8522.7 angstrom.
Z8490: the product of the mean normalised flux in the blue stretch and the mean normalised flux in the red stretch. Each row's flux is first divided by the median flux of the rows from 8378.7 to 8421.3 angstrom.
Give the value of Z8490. 0.941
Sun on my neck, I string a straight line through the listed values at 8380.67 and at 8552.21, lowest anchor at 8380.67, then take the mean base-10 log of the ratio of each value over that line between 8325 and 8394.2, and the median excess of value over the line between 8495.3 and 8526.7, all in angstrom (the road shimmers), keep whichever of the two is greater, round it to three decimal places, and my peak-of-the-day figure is -0.010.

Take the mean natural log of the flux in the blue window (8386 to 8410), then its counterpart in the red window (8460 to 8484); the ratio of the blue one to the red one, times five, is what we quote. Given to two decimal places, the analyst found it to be 5.08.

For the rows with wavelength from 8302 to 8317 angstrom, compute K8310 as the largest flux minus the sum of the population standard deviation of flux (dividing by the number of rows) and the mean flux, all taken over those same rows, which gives 0.00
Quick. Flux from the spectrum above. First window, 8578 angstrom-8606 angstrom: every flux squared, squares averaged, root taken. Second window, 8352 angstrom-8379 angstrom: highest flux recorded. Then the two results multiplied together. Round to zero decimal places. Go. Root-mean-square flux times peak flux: 448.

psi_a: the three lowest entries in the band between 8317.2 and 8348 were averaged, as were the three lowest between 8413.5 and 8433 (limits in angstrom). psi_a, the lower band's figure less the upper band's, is 0.59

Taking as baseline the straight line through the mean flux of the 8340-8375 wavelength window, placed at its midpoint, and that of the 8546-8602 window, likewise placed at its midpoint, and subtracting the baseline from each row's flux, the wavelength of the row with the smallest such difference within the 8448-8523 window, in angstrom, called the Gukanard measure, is 8497.25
